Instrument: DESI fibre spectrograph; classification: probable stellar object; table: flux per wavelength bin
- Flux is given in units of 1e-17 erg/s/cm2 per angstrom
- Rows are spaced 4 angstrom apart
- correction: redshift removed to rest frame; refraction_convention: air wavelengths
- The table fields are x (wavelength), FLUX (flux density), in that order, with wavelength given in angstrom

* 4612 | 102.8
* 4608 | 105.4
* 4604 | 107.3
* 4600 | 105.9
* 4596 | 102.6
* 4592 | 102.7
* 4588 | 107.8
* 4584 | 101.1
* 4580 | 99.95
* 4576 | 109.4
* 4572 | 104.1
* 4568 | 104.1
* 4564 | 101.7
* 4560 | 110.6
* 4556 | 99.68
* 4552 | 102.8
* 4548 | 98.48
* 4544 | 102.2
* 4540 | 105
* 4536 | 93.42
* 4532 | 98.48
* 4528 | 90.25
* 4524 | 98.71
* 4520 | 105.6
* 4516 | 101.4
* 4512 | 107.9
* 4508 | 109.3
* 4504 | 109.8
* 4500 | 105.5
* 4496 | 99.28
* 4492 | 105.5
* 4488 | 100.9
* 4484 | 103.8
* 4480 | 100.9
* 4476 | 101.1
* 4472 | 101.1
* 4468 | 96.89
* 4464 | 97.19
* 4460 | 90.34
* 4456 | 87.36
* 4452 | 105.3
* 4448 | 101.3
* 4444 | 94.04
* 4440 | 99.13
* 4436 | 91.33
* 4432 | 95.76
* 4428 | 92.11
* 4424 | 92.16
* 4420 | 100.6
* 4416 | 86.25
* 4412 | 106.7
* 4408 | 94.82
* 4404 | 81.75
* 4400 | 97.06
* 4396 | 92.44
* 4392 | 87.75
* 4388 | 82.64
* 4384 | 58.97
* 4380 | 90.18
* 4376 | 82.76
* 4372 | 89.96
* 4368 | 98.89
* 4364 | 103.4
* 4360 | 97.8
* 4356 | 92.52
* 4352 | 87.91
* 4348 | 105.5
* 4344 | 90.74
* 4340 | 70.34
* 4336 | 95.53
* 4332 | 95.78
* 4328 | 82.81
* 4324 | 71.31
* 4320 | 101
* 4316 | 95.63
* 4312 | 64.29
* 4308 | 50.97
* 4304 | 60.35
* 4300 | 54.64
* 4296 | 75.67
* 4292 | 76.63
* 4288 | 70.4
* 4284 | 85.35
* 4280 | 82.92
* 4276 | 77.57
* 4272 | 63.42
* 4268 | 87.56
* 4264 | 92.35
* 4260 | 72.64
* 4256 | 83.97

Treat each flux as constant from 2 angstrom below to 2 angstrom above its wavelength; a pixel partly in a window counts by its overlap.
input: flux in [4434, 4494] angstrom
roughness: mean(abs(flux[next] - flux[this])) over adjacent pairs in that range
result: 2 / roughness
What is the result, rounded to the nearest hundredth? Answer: 0.42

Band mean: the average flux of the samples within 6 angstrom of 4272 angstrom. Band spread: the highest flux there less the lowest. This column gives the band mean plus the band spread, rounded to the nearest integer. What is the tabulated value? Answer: 100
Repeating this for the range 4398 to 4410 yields 107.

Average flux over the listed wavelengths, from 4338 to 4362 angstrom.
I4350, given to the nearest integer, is 91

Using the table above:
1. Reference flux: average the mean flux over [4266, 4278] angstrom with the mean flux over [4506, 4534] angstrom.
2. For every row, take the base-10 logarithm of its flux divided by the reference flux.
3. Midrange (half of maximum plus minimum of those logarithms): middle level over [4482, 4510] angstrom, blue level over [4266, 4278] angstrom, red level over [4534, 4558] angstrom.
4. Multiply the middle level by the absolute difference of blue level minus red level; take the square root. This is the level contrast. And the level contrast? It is 0.09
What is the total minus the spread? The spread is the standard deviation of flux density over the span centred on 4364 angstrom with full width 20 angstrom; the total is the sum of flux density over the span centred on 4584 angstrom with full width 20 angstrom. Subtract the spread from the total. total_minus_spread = 516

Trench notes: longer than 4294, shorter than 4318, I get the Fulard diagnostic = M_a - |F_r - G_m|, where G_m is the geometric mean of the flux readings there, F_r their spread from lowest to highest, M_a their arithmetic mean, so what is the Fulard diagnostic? 46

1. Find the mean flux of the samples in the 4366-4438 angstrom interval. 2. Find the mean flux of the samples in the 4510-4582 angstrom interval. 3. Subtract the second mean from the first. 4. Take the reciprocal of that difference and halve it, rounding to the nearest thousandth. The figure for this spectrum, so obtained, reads -0.043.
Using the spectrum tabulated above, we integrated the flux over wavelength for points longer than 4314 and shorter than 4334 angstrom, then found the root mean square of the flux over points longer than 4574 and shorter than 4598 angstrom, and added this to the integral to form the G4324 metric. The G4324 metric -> 1890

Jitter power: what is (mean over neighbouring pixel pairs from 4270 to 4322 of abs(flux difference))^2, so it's 118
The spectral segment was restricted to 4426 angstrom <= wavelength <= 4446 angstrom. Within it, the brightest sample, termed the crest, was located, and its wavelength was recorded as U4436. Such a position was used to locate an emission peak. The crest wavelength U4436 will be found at 4440 angstrom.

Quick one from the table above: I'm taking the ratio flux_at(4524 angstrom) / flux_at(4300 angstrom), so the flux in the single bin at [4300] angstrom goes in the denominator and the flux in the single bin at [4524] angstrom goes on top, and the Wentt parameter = 1.81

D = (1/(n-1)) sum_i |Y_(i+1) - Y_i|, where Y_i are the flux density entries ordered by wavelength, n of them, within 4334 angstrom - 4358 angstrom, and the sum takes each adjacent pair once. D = 17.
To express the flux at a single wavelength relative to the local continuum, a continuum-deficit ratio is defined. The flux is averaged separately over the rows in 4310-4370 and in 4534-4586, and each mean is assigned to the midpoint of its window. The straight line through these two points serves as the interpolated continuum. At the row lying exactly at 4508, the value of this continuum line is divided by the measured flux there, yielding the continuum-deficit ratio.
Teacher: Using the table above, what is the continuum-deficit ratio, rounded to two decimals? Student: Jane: 0.91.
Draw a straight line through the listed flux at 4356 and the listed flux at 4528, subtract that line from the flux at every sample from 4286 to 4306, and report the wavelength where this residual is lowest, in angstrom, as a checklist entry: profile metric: 4300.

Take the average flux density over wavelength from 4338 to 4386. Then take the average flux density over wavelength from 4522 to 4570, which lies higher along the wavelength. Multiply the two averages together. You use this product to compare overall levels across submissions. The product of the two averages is 8948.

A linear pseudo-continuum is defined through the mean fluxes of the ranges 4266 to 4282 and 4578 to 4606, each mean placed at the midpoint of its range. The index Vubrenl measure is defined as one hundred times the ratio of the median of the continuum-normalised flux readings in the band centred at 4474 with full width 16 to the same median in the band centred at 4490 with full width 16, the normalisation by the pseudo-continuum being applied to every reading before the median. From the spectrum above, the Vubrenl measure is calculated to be 99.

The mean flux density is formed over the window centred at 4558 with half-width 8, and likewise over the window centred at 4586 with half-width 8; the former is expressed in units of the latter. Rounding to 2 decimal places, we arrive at 1.01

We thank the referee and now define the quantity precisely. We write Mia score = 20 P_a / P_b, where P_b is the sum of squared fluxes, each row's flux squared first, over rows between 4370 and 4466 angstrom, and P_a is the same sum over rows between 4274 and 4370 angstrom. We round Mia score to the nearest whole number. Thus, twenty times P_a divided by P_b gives 17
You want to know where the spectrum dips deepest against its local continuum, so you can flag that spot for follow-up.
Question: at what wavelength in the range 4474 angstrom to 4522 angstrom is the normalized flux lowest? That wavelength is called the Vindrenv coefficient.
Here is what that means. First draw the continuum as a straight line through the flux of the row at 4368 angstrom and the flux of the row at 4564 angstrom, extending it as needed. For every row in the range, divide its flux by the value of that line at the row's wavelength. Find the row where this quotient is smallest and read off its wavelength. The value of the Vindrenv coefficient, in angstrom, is 4496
